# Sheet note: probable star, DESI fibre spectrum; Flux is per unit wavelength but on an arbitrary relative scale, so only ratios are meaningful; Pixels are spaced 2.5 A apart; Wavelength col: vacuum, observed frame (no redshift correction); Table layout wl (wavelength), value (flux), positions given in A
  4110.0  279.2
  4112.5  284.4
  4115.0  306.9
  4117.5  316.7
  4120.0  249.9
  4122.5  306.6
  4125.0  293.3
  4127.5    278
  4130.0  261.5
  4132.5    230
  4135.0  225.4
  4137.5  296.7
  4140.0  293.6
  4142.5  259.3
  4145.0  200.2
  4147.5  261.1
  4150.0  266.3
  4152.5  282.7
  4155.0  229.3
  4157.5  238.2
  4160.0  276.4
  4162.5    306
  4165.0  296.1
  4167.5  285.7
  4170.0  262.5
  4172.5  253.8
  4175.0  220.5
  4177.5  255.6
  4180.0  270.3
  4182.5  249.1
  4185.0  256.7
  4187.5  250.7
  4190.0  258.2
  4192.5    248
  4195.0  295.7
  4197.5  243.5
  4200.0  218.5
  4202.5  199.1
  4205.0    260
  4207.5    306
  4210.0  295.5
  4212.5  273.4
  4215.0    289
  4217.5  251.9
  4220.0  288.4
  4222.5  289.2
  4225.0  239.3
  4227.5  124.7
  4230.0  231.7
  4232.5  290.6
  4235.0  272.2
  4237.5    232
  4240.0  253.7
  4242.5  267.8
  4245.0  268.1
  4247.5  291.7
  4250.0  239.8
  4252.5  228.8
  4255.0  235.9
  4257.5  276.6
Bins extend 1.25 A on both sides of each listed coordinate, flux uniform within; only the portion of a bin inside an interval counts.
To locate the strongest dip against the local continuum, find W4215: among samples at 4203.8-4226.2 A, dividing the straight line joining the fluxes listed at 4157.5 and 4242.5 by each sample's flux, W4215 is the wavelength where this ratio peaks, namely 4225.0 A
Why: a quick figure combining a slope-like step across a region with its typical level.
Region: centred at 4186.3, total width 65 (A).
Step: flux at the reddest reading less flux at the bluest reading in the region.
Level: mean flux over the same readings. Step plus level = 284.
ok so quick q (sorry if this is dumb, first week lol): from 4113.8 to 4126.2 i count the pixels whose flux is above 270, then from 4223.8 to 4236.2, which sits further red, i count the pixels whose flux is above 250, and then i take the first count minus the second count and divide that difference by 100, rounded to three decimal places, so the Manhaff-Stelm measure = 0.020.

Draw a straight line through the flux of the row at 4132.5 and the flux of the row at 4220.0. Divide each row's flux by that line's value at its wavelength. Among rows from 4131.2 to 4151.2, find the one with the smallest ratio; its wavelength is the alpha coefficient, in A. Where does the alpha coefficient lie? 4145.0 A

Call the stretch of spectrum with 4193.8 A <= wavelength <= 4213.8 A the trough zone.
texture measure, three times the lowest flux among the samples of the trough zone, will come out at 597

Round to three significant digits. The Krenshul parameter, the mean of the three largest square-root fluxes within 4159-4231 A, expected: 17.4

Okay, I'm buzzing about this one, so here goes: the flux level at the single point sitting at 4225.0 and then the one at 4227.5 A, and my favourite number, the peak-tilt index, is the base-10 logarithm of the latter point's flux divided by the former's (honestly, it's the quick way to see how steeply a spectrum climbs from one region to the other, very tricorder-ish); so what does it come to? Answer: -0.28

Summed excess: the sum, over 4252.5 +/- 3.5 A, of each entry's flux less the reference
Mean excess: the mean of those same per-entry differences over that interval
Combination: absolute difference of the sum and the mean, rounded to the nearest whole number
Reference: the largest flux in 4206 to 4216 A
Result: 142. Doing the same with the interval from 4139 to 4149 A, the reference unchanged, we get 157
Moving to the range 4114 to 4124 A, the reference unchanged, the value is 33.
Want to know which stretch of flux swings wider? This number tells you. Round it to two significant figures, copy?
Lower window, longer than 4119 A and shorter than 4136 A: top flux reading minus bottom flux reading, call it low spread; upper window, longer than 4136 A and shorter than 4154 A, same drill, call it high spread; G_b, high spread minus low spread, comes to 15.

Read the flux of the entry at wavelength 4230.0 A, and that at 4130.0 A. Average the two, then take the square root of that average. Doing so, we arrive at 15.7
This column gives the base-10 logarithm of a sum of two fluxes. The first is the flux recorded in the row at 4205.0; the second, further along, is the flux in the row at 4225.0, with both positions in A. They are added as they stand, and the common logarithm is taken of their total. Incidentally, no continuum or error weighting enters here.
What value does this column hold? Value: 2.70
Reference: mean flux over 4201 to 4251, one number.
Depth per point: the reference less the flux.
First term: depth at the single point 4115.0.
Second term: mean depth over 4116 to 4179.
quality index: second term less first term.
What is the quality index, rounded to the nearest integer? 41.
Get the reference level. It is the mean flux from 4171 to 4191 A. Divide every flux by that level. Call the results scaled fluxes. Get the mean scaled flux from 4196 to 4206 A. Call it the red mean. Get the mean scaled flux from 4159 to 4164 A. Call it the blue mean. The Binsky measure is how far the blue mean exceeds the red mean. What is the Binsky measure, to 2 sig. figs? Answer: 0.24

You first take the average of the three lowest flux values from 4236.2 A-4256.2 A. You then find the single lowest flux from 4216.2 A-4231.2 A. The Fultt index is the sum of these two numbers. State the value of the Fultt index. 357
